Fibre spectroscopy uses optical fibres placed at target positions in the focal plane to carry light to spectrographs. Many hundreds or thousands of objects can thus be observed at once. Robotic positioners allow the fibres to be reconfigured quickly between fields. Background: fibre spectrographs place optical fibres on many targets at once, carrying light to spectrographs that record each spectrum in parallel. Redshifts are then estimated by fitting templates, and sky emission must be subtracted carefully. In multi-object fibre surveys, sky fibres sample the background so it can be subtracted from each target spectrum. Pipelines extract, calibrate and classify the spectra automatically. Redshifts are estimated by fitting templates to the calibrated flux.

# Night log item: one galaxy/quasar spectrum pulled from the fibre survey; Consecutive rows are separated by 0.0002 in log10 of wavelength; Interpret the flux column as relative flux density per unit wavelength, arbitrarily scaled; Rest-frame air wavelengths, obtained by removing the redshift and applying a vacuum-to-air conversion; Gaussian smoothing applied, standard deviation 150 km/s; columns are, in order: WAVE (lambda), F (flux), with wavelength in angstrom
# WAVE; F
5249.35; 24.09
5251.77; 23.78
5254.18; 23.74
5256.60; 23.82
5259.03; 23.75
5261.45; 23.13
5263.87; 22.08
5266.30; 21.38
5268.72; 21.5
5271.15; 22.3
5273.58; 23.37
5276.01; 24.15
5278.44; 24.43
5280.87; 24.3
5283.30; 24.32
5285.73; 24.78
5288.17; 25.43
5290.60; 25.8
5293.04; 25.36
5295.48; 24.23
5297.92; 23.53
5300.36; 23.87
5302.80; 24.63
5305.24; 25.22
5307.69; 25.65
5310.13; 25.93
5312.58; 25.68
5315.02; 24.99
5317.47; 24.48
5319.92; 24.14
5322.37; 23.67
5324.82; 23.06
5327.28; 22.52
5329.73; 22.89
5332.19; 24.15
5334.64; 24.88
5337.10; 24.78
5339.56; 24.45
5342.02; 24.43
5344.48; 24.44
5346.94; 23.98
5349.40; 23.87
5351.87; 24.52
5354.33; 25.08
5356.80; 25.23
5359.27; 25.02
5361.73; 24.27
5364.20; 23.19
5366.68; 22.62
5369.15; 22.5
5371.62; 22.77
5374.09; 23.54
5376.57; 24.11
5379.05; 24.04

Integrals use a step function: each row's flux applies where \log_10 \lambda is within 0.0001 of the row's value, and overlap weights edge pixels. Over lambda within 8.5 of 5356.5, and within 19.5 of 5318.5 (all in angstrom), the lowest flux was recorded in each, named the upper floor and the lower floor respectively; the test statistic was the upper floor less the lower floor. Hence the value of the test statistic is 0.7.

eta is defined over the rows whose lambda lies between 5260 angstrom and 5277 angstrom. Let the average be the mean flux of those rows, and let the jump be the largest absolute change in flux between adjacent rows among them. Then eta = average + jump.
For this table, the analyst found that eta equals 23.63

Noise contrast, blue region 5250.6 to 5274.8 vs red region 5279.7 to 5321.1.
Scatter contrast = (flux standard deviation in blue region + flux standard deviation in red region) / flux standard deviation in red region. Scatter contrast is 2.3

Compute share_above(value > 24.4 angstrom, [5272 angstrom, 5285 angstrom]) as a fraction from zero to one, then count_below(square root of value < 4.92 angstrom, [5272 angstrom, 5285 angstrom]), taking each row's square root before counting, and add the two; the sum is 2.2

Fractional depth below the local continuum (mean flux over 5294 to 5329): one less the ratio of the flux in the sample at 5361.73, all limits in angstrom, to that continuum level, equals 0.005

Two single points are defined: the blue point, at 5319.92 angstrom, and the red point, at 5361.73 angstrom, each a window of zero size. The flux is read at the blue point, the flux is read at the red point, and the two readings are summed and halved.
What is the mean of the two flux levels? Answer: 24.2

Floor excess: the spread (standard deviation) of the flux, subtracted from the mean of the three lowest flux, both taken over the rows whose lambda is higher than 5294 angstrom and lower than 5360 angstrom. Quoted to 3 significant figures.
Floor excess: 22.0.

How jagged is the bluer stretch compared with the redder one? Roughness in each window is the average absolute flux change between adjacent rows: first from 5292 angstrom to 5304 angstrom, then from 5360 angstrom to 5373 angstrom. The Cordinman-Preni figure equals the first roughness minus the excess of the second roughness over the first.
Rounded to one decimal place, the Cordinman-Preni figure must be 1.0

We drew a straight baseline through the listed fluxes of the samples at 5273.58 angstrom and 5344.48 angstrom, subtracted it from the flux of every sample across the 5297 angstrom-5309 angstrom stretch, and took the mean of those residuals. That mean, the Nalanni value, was 0.8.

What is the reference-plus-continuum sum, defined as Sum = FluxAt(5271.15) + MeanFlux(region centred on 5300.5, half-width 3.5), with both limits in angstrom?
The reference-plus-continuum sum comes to 46.3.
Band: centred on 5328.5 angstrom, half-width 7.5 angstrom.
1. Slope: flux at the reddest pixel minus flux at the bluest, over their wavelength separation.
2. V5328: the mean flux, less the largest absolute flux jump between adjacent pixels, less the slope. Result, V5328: 22.2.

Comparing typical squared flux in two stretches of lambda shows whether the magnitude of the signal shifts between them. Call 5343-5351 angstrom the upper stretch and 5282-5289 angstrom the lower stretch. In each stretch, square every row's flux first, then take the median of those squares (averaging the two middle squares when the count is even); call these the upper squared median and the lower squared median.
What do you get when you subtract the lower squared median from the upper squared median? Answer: -39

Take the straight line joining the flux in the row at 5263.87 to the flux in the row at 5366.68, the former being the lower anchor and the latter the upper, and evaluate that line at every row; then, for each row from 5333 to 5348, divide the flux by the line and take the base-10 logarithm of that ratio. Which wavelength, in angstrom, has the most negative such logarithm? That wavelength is 5346.94 angstrom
